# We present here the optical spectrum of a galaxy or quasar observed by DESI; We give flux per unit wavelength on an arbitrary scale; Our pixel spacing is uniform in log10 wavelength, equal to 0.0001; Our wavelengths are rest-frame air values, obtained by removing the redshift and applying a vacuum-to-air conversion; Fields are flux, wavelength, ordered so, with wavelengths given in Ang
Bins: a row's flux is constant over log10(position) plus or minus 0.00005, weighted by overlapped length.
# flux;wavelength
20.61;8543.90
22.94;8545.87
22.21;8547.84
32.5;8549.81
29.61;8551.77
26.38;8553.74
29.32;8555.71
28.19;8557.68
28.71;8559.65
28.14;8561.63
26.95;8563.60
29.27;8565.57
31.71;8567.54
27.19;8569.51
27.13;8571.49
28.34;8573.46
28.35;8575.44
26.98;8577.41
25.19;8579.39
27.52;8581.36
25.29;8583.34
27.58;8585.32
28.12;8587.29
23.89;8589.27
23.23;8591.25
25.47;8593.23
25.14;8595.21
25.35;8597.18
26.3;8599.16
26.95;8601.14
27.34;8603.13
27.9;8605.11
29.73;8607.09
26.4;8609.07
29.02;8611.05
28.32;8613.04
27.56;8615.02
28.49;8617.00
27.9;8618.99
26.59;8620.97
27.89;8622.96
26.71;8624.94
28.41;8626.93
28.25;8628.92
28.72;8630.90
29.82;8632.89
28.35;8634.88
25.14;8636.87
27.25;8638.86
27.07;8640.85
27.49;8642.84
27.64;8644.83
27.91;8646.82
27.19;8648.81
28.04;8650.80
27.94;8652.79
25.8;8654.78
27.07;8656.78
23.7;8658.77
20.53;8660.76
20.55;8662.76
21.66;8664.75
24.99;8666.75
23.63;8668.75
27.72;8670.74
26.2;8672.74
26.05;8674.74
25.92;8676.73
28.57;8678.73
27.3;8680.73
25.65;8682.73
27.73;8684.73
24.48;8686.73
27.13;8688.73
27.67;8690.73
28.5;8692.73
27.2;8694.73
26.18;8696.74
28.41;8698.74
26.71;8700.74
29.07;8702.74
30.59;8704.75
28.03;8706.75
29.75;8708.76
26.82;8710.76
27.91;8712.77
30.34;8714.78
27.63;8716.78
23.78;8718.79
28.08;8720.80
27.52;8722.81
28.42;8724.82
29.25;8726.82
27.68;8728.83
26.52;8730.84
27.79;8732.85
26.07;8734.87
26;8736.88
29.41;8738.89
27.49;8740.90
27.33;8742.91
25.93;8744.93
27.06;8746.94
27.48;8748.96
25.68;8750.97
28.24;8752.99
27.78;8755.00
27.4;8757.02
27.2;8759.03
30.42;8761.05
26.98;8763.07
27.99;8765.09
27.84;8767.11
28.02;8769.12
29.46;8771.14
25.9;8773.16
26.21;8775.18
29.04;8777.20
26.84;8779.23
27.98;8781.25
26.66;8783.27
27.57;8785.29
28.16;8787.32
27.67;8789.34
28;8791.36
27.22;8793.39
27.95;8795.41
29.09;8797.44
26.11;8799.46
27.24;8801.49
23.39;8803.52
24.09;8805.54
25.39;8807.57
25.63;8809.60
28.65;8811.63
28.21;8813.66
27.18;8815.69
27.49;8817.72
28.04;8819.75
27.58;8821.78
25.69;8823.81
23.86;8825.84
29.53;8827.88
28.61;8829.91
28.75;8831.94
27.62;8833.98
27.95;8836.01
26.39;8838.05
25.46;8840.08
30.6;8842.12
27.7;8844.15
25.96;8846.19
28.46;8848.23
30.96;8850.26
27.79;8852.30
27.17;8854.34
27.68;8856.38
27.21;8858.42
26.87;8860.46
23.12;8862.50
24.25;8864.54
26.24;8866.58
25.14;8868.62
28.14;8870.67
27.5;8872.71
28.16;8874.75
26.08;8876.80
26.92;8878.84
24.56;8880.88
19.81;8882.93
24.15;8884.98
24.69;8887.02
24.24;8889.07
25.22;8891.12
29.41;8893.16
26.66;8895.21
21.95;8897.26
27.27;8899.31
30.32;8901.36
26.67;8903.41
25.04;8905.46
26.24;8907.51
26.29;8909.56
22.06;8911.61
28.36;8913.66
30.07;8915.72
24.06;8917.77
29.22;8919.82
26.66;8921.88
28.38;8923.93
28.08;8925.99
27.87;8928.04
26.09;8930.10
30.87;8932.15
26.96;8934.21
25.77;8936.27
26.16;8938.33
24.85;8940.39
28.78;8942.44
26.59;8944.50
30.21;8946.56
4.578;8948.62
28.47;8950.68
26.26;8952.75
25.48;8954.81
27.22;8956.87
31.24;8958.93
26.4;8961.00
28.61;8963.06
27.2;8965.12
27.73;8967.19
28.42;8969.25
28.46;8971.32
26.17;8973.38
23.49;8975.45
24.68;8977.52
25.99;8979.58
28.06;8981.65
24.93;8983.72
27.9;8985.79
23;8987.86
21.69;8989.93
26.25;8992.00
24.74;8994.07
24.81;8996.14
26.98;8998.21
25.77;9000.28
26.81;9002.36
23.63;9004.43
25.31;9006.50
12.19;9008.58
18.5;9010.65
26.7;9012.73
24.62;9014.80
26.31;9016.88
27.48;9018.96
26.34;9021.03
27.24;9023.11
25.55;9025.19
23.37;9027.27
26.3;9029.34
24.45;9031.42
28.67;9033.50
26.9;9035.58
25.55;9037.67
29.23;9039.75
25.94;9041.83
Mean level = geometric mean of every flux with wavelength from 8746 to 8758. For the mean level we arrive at 27.3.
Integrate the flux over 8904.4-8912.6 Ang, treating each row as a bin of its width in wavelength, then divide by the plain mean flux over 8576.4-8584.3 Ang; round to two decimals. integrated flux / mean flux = 7.79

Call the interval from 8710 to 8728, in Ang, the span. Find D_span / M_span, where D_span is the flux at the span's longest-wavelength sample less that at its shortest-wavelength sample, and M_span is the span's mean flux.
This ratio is 0.09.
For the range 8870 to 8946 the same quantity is -0.06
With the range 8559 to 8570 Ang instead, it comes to -0.05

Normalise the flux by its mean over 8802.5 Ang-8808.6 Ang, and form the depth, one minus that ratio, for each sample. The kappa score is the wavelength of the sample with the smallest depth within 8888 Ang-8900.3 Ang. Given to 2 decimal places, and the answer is 8893.16 Ang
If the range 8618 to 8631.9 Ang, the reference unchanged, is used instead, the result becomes 8630.90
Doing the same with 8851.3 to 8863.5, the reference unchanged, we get 8852.30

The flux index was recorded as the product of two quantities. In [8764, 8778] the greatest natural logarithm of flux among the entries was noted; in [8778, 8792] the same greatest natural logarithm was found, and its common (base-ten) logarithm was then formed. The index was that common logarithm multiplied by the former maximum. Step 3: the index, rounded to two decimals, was 1.77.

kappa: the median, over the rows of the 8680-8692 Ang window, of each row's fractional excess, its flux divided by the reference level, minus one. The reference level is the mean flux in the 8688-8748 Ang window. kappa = -0.017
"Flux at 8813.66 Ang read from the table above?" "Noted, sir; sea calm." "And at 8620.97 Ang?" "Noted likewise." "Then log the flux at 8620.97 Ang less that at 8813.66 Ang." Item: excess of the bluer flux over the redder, -1.6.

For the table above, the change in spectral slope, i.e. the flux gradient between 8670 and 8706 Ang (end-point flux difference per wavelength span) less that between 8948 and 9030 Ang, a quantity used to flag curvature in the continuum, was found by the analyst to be -0.18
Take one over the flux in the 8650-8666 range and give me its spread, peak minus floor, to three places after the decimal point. 0.013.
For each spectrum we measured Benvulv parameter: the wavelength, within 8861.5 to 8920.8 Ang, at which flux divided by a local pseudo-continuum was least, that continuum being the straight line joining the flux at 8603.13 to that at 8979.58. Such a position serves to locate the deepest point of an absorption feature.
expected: 8882.93 Ang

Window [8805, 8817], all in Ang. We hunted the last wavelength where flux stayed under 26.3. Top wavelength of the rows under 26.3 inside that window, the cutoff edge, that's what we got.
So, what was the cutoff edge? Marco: 8809.60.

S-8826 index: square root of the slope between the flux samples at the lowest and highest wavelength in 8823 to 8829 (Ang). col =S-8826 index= 0.97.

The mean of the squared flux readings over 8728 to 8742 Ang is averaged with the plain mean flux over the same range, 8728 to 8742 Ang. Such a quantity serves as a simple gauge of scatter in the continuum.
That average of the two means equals 386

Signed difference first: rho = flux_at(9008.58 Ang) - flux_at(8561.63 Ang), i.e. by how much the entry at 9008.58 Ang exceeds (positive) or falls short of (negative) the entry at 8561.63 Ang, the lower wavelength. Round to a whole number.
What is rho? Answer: -16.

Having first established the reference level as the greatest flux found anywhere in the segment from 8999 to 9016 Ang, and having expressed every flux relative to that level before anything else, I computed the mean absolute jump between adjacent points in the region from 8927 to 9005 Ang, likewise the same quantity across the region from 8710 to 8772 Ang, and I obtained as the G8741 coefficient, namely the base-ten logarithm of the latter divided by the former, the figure -0.35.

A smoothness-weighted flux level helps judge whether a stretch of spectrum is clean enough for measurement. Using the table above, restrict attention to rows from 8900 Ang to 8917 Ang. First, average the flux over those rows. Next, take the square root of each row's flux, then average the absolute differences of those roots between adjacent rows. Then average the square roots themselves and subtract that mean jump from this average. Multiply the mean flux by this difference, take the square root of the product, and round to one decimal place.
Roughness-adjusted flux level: 11.5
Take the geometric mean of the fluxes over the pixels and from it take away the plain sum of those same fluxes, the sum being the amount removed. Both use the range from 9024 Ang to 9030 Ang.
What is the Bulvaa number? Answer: -50.2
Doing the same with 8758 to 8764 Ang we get -56.4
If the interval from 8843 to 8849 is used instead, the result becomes -54.8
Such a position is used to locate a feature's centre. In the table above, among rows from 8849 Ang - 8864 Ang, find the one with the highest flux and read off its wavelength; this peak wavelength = 8850.26 Ang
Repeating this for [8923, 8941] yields 8932.15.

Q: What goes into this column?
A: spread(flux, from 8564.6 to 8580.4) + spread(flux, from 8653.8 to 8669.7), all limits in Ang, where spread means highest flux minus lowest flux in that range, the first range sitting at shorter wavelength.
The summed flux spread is 13.1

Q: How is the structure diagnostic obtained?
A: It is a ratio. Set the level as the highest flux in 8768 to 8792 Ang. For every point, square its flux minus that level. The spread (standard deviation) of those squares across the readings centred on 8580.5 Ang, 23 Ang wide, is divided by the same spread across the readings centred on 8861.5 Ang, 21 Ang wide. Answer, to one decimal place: 1.0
